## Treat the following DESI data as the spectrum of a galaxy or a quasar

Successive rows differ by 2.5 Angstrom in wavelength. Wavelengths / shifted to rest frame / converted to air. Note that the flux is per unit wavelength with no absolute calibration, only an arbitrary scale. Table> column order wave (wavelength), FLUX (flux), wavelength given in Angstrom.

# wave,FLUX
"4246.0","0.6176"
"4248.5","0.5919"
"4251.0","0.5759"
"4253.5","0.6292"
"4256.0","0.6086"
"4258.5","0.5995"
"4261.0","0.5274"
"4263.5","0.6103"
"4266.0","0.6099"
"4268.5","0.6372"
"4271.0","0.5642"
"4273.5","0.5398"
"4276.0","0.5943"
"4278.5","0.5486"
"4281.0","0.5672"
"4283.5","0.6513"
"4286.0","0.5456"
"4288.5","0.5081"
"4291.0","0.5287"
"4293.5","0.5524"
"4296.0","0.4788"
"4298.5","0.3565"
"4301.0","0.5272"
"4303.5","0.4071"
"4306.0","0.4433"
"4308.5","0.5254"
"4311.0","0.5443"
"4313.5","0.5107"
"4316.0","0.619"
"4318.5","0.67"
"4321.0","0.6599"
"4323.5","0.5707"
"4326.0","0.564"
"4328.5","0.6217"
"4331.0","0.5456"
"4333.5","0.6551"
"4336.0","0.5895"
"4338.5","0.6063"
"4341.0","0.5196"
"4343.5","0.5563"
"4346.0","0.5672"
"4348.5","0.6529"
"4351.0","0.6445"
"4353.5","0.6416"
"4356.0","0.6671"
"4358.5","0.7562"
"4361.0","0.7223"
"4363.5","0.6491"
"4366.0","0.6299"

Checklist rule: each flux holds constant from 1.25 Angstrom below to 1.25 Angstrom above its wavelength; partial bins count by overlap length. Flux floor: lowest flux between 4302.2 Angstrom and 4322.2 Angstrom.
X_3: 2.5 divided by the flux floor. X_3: 6.1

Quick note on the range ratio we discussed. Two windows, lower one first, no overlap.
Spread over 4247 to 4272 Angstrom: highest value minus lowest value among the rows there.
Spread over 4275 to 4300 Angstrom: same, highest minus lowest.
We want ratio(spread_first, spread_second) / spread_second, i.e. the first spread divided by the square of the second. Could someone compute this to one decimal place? 1.3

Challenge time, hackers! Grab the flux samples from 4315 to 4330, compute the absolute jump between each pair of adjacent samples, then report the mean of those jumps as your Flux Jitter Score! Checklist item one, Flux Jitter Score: 0.043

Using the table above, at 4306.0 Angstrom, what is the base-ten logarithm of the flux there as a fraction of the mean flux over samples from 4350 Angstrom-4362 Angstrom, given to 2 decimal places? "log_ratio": -0.19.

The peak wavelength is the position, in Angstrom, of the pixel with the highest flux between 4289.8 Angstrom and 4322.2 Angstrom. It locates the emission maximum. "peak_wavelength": 4318.5 Angstrom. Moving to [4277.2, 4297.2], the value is 4283.5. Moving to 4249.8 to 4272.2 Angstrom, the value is 4268.5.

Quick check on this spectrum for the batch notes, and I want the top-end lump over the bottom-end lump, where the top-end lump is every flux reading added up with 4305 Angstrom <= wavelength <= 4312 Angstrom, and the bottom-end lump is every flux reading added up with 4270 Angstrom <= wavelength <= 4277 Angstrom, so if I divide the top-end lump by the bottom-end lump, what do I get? 0.89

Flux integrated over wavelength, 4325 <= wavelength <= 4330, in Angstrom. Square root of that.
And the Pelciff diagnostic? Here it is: 1.72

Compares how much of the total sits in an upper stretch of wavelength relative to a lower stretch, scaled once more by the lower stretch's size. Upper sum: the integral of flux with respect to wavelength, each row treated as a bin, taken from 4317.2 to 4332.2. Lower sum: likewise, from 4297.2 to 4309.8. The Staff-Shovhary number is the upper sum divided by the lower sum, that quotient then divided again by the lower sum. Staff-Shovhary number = 0.28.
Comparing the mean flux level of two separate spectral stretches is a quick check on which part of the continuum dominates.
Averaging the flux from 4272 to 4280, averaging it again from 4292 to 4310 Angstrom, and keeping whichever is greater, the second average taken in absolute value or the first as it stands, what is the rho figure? 0.561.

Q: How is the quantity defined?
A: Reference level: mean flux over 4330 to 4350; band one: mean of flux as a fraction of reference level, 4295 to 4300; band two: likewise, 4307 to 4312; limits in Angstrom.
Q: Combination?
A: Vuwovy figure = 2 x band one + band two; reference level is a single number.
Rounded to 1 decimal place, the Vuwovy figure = 2.3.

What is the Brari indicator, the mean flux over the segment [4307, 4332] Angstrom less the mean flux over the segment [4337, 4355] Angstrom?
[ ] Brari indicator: -0.02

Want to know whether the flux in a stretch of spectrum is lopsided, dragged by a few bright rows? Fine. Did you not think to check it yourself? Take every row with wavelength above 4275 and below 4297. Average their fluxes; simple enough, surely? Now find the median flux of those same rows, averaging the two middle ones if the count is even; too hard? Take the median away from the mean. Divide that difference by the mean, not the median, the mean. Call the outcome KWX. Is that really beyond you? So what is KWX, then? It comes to 0.008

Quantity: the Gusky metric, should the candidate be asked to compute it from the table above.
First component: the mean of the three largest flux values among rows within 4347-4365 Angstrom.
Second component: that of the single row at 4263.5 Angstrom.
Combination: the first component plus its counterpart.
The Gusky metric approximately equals 1.33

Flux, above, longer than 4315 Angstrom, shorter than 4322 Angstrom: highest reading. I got 0.67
